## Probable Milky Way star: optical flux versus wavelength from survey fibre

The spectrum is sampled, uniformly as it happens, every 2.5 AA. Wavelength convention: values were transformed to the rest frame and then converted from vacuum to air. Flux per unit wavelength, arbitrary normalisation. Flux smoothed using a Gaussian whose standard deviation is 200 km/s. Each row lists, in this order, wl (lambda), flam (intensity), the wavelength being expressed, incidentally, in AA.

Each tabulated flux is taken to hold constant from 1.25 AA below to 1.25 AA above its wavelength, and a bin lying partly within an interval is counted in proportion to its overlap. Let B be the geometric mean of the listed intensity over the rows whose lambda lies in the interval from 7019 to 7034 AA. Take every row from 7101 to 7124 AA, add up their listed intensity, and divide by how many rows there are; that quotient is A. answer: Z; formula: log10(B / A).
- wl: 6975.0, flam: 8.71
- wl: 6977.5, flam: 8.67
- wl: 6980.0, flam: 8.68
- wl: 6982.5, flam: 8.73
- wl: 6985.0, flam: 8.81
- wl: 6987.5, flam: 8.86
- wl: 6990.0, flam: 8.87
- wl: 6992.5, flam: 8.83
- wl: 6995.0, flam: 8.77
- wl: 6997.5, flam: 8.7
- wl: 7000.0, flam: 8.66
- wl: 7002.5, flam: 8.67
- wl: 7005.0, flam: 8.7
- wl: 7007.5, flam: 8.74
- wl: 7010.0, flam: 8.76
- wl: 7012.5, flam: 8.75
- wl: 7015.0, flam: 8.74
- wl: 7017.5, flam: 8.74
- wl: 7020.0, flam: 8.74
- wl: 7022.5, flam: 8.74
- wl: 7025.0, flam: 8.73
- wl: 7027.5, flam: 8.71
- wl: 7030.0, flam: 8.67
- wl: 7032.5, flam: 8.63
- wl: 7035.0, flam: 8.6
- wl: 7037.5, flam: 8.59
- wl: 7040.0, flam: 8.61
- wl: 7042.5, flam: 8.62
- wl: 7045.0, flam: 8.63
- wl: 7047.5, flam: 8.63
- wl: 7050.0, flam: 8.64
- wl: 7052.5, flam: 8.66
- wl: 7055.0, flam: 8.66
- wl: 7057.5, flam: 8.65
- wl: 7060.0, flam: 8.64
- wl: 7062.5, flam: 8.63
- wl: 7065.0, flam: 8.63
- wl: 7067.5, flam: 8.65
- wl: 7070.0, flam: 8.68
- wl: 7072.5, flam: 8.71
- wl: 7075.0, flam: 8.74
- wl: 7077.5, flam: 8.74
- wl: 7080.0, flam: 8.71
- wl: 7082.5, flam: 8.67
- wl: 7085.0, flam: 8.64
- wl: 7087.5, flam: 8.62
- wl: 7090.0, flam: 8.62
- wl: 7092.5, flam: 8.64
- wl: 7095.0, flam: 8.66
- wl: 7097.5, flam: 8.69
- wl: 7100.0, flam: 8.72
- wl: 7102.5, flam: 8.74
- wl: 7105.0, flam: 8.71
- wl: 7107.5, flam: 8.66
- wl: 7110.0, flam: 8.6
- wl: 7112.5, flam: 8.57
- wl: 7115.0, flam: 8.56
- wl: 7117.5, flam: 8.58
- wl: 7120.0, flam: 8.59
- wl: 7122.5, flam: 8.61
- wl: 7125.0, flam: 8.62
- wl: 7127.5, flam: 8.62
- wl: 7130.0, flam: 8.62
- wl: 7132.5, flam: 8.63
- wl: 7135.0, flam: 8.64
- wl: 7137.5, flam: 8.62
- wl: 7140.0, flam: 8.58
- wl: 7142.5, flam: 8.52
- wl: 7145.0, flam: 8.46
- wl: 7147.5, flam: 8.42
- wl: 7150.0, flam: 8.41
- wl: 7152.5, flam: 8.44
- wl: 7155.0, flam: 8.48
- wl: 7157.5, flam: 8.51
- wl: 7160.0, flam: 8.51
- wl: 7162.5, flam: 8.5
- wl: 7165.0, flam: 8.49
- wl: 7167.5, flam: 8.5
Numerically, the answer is 0.004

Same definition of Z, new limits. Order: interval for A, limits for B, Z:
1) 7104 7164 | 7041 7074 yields 0.004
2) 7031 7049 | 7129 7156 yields -0.004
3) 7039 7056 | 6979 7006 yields 0.006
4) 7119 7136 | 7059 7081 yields 0.003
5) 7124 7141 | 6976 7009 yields 0.006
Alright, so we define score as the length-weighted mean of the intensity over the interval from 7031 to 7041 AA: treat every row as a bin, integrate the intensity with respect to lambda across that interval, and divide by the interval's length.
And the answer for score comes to 8.61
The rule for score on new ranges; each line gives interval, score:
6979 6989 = 8.77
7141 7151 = 8.46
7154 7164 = 8.50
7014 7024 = 8.74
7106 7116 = 8.60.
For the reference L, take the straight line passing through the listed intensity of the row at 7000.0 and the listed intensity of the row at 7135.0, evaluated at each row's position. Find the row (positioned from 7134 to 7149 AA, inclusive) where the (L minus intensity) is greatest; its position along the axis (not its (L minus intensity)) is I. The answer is 7147.5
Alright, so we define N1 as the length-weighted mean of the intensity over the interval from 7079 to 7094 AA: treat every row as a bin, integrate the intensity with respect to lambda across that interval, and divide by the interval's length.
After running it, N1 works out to 8.65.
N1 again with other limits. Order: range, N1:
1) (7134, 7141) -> 8.61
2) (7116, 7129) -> 8.60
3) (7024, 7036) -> 8.67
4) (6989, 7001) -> 8.77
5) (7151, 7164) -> 8.49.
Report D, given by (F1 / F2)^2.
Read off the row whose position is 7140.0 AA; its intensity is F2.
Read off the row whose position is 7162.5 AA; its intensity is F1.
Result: 0.98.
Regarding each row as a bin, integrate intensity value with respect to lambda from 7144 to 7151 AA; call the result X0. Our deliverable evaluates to 59.0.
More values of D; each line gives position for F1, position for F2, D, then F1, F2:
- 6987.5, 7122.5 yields 1.06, 8.86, 8.61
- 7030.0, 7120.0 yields 1.02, 8.67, 8.59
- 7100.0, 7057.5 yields 1.02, 8.72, 8.65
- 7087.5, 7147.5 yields 1.05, 8.62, 8.42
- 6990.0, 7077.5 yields 1.03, 8.87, 8.74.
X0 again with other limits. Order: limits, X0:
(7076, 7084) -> 69.6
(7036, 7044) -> 68.9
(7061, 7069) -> 69.1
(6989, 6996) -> 61.8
